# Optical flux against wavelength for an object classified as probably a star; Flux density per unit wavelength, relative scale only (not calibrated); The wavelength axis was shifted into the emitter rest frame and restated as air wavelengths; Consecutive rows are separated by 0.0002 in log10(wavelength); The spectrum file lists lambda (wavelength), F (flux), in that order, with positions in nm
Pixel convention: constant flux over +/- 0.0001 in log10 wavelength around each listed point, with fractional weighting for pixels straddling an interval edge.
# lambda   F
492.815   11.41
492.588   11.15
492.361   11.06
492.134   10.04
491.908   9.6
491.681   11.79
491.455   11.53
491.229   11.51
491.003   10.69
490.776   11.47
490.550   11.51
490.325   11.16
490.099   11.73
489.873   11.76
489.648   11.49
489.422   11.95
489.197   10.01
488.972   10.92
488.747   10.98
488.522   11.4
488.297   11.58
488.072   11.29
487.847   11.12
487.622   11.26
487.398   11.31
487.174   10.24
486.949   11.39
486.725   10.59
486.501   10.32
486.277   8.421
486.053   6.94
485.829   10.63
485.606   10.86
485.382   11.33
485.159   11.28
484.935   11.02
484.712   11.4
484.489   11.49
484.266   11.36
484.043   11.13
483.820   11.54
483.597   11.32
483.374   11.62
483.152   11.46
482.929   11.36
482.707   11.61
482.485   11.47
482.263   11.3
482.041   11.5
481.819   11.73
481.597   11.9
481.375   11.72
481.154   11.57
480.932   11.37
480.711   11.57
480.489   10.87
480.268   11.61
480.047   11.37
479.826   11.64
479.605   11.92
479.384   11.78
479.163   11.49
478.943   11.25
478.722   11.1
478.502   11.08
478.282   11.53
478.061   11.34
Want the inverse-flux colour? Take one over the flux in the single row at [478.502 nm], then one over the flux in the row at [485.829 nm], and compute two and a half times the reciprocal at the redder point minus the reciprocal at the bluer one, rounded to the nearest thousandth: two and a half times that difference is 0.010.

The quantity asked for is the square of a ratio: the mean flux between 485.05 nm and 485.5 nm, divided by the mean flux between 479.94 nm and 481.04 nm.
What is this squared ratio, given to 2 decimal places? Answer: 0.99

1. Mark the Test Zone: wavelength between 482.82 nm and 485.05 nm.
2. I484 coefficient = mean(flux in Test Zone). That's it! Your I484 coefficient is 11.4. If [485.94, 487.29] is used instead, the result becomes 9.7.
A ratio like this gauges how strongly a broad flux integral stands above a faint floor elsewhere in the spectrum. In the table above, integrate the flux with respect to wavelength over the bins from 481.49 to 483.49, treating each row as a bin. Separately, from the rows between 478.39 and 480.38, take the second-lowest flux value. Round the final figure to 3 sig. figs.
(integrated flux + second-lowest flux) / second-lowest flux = 3.08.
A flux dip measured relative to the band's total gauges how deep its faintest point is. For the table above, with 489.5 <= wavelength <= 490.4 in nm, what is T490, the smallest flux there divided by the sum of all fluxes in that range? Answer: 0.242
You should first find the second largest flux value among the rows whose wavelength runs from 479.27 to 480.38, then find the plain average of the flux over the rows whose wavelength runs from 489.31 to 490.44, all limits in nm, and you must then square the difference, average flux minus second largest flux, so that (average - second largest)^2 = 0.03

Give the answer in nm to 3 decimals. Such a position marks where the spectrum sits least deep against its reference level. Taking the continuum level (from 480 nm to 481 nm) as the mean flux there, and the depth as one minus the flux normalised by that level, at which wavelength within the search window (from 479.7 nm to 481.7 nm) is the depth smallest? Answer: 481.597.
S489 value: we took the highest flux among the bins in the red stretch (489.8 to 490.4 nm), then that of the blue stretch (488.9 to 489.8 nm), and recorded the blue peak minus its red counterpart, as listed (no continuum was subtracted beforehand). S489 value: 0.19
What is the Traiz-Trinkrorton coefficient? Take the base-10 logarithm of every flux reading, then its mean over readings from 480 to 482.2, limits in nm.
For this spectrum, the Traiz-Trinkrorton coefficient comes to 1.061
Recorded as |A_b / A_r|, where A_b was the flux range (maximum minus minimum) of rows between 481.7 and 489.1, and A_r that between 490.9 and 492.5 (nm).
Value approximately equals 2.2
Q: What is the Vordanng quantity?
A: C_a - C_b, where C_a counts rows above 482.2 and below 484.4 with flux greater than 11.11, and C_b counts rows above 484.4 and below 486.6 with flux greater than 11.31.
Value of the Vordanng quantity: 7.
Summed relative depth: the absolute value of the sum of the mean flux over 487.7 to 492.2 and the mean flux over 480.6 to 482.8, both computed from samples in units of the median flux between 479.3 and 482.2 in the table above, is 1.96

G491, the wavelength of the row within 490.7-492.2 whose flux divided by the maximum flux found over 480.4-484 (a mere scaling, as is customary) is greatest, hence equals 491.681 nm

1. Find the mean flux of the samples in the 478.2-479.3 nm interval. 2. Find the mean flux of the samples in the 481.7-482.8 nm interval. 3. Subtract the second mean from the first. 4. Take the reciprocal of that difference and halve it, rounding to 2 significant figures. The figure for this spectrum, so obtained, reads -2.2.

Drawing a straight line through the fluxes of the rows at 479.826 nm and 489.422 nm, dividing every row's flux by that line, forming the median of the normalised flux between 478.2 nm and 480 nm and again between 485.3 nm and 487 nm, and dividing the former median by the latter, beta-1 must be 1.11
